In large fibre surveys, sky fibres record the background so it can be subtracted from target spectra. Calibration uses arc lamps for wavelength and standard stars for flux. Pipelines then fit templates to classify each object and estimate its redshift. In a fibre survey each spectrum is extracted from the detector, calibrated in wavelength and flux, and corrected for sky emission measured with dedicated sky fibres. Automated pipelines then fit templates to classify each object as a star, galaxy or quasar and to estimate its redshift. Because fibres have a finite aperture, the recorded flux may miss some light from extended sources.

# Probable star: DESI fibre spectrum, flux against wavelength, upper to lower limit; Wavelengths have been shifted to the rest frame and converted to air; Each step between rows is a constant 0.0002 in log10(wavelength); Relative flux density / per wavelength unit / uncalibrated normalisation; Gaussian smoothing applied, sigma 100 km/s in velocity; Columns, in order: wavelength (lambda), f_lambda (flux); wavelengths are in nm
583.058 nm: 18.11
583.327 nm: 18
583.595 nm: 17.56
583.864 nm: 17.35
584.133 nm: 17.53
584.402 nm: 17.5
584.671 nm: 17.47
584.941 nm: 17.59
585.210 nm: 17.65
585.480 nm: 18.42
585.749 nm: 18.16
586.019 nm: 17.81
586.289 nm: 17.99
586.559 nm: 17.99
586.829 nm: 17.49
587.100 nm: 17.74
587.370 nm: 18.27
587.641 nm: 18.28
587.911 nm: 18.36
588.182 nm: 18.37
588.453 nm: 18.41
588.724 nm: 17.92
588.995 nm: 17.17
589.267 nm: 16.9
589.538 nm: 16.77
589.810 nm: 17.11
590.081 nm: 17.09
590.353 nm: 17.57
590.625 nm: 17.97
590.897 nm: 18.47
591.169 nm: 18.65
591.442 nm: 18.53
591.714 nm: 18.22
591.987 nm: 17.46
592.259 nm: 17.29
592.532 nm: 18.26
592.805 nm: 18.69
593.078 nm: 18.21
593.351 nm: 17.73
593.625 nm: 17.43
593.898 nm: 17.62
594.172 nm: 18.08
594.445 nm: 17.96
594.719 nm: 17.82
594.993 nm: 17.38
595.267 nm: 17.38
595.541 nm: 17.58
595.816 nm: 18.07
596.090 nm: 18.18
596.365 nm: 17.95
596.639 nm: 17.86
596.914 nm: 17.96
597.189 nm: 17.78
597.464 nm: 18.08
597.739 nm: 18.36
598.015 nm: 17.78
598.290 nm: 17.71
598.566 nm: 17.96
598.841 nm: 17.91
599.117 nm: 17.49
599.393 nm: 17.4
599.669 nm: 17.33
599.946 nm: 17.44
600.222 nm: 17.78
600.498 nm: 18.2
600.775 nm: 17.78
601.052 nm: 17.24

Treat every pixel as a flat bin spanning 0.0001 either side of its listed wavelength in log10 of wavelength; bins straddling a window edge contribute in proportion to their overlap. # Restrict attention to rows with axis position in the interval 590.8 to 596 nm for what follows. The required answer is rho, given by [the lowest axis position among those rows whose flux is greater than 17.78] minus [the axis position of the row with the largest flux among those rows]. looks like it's -1.91 nm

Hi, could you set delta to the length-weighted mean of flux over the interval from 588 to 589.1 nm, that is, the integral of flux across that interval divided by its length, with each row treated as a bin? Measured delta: 18.0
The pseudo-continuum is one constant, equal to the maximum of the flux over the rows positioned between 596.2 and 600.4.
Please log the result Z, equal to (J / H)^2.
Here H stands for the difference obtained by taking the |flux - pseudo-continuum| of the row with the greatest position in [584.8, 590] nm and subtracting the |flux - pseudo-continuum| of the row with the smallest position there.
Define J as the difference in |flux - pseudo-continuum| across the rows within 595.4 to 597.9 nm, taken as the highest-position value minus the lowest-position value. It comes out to 2.6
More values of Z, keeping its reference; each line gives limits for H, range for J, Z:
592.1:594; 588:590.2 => 14.6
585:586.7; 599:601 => 0.7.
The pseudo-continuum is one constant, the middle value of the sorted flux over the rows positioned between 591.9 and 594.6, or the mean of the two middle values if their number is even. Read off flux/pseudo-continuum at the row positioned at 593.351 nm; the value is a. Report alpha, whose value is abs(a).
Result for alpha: 0.99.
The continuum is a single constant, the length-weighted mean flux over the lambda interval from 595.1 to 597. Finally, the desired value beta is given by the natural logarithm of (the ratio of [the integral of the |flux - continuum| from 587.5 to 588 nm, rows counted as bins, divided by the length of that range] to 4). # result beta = -2.1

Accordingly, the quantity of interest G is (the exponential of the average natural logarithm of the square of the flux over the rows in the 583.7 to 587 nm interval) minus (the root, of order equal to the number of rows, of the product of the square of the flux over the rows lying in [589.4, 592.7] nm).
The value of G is -1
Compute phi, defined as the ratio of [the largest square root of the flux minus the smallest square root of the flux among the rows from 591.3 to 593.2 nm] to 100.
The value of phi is 0.0017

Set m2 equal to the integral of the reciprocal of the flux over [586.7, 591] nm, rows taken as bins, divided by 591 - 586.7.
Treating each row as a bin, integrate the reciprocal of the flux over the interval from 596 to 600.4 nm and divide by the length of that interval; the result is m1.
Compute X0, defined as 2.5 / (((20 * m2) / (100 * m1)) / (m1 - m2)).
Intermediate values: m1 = 0.0562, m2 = 0.0564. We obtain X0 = -0.0033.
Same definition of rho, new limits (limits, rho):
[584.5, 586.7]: 0.00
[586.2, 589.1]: -2.16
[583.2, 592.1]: -7.84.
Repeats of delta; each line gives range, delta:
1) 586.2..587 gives 17.8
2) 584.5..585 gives 17.5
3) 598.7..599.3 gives 17.7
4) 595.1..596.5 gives 17.8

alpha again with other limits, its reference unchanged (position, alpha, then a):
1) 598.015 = 1.00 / 1.00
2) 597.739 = 1.03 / 1.03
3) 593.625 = 0.98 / 0.98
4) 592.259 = 0.97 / 0.97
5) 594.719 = 1.00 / 1.00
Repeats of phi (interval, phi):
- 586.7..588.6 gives 0.0011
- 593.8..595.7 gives 0.0008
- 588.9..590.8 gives 0.0014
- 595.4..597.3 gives 0.0007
